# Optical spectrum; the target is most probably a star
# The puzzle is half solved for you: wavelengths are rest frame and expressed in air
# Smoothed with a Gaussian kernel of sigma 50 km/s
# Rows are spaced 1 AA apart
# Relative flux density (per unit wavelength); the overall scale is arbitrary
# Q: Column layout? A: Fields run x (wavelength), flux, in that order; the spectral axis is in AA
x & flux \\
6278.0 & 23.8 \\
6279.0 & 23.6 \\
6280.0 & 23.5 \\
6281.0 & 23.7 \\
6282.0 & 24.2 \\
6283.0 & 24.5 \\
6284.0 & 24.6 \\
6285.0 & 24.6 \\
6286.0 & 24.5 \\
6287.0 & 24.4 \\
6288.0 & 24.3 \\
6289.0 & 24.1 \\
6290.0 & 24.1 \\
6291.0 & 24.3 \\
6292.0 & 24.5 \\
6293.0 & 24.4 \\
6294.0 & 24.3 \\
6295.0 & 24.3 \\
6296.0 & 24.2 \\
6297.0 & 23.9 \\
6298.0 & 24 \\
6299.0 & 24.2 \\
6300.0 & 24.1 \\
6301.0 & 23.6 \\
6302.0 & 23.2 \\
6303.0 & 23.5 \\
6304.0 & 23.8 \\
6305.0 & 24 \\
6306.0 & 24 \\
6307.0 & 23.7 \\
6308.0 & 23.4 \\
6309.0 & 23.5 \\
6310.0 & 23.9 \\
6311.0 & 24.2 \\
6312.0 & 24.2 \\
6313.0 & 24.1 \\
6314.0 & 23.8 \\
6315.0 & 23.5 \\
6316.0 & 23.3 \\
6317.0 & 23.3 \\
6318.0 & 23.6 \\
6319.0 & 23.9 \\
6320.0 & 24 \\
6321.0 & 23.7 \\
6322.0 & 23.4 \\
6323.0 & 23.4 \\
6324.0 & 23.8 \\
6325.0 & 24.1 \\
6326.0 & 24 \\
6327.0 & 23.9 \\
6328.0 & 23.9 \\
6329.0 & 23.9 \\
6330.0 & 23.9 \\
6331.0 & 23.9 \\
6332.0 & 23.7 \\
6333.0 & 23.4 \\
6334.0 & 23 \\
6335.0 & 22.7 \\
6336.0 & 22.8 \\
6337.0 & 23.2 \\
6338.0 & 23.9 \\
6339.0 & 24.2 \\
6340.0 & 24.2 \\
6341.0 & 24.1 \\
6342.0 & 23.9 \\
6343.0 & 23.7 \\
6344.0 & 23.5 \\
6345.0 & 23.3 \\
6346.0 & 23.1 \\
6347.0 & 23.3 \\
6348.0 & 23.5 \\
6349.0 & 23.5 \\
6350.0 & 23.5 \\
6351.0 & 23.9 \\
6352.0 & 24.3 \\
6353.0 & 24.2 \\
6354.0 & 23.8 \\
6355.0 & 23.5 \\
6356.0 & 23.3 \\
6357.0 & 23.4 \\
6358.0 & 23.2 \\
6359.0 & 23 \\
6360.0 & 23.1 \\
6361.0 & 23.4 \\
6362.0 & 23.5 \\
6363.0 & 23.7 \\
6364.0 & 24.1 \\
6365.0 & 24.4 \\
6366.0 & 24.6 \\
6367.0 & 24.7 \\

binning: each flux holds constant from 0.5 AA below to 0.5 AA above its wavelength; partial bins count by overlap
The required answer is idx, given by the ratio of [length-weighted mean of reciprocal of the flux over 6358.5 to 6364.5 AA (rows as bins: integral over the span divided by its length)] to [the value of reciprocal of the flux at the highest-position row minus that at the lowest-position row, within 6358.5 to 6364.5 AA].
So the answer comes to -21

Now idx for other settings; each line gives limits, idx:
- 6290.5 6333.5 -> 26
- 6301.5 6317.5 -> -228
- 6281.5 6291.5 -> -241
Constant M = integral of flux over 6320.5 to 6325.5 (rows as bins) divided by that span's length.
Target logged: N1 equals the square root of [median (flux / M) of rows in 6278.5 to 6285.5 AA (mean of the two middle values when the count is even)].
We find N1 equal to 1.01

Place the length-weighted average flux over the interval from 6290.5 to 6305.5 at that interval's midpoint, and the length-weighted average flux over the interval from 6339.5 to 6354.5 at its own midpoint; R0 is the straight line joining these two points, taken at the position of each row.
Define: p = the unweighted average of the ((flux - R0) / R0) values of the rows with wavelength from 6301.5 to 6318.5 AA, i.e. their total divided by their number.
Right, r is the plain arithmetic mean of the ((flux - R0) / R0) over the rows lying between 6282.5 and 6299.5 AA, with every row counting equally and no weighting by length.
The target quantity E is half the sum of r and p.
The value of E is 0.0000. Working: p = -0.0100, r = 0.0101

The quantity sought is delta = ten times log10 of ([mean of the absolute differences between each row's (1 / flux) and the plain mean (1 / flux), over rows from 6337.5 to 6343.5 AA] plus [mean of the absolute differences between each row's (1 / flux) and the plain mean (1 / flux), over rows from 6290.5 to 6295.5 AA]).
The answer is -33.9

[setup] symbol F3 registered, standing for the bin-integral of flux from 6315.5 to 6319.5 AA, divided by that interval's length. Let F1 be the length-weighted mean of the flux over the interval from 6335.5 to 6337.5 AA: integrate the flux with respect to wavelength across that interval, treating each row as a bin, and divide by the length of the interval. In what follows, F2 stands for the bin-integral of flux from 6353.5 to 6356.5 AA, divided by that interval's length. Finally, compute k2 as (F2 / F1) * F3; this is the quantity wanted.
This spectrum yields 24.1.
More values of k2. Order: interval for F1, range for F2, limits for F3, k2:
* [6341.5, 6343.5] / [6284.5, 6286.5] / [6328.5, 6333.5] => 24.5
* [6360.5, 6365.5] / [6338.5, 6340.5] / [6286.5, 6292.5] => 24.7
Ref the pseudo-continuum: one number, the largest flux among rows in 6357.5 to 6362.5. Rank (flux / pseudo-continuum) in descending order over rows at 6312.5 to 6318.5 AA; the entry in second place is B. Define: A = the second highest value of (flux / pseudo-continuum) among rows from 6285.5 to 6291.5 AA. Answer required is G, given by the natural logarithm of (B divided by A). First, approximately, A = 1.038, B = 1.01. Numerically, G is -0.025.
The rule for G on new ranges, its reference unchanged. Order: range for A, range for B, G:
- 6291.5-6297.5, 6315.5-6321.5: -0.021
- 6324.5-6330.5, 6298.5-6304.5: 0.004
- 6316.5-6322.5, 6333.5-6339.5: 0.000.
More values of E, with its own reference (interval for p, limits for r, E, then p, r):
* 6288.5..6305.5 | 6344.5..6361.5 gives -0.0041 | 0.0001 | -0.0082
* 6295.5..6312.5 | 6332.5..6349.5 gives -0.0085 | -0.0057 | -0.0113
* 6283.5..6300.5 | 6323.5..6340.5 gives 0.0018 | 0.0094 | -0.0057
